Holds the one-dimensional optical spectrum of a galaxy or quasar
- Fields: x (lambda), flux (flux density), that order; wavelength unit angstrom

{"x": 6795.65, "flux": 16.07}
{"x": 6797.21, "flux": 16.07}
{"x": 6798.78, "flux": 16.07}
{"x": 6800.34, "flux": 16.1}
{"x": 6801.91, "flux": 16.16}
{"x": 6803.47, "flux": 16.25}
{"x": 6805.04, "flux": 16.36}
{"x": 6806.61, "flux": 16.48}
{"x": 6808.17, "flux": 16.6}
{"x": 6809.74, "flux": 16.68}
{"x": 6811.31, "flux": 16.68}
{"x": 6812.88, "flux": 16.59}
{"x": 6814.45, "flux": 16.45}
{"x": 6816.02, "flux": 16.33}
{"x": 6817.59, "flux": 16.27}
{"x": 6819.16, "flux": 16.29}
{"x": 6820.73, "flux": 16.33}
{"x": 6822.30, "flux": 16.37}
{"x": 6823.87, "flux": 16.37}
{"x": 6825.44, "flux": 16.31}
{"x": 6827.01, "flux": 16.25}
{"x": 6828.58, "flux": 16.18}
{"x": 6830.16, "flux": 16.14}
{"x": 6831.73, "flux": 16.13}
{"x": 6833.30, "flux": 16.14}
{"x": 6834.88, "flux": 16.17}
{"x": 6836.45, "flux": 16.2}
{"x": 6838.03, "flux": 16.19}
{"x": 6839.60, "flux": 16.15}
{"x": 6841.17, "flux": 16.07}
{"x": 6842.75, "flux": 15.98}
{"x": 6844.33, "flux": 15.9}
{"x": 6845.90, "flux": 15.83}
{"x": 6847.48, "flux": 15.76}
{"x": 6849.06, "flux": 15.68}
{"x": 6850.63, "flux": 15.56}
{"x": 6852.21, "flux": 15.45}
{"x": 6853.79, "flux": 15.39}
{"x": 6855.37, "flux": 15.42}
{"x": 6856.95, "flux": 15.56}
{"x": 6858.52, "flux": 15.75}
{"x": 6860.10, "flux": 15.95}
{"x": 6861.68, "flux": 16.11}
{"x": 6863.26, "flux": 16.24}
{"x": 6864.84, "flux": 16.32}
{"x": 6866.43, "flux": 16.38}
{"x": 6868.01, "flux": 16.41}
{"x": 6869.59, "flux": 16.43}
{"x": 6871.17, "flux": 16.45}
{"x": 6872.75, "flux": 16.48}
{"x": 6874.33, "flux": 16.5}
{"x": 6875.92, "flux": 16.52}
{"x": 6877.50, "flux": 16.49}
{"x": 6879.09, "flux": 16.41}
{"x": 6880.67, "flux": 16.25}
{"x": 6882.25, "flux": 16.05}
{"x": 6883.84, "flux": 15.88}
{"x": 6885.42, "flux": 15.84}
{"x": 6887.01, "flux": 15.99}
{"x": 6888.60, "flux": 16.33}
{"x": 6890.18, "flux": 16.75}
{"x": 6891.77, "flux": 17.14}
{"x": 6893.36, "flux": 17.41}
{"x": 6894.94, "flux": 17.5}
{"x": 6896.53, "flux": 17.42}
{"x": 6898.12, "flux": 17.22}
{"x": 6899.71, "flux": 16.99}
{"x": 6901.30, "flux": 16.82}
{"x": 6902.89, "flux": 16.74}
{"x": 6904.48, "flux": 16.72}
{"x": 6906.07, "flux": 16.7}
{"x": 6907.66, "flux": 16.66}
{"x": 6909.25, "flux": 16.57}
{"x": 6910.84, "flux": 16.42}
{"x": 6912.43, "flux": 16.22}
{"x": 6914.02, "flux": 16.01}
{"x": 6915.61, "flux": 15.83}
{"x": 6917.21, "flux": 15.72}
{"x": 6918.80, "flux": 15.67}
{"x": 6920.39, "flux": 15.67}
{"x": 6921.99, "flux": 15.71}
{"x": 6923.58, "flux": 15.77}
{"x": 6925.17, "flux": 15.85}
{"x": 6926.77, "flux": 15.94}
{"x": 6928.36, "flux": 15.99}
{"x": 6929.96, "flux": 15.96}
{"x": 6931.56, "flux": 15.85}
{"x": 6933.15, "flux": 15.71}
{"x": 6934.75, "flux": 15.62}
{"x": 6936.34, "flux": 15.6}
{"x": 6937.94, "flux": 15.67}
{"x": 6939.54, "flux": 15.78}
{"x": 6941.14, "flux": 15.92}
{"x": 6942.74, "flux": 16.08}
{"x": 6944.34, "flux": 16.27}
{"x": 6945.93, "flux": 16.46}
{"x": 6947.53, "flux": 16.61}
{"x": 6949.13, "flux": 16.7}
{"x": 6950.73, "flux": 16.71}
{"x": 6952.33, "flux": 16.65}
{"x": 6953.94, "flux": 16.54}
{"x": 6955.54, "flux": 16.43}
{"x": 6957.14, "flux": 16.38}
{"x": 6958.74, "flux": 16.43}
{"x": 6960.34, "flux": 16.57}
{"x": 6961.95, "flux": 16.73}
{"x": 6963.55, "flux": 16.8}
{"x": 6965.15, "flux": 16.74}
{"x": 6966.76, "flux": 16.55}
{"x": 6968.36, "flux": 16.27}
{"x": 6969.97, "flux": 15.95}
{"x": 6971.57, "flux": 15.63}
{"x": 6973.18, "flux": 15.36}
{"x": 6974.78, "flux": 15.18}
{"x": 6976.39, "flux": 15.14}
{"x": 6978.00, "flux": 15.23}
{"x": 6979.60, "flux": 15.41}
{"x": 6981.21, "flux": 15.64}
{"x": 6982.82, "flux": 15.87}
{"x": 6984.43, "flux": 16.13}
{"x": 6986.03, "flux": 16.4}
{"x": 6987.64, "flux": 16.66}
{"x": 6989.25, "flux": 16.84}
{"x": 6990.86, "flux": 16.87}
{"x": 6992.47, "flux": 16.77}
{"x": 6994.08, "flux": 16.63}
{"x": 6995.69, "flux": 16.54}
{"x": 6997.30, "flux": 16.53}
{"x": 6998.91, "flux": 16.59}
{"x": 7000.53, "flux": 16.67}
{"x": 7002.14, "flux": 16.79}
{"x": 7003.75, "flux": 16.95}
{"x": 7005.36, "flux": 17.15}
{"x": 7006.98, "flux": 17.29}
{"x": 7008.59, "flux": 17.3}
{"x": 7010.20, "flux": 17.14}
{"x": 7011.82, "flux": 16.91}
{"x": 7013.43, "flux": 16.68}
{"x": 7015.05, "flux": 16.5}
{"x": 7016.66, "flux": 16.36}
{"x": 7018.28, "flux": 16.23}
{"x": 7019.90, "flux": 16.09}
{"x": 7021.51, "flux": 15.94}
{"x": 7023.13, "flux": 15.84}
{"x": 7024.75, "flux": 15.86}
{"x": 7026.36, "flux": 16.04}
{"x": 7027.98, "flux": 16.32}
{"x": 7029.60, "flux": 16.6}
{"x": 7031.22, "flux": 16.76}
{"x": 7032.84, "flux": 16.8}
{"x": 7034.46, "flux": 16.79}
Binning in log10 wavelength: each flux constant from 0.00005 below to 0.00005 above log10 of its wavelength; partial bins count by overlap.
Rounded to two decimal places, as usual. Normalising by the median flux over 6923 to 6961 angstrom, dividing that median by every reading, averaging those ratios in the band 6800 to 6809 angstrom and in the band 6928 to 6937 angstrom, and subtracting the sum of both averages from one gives -1.00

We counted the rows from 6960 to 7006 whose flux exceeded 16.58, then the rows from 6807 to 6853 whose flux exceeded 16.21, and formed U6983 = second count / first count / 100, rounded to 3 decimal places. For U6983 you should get 0.010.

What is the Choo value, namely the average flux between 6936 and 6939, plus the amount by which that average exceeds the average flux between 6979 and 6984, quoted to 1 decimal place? 15.6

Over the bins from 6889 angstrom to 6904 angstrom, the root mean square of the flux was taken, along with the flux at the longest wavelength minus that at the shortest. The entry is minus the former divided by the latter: 1711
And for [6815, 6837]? 125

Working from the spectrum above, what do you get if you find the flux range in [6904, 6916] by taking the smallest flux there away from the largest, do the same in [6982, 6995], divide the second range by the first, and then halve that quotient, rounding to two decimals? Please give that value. 0.56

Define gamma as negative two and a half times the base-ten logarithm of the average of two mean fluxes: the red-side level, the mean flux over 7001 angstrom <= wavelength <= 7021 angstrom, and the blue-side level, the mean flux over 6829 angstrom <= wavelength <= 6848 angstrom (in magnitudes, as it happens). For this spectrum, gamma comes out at -3.04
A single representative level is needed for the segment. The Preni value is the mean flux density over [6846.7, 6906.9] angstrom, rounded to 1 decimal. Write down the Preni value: 16.3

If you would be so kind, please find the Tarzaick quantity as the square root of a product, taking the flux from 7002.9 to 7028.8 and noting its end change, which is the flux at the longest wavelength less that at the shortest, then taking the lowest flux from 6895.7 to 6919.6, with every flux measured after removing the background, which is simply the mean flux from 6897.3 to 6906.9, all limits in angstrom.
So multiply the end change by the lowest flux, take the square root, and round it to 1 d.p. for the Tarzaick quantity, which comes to 0.9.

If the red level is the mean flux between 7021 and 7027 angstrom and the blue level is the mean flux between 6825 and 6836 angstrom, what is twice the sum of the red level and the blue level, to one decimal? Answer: 64.2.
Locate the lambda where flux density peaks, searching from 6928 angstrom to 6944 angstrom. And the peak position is 6942.74 angstrom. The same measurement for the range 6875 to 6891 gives 6890.18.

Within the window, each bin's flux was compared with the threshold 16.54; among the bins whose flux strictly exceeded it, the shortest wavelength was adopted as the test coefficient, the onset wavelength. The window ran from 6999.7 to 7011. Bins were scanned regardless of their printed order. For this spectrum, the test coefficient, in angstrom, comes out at 7000.53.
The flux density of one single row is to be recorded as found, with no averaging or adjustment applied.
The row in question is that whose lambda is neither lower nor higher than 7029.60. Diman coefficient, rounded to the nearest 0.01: 16.60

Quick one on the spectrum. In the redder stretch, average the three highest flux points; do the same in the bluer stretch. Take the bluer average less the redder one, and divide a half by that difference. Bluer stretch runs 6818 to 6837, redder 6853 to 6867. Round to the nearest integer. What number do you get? 12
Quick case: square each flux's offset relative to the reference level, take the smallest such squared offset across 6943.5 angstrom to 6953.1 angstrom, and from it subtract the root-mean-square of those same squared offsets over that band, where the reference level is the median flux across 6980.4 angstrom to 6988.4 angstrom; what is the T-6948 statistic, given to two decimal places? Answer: -0.22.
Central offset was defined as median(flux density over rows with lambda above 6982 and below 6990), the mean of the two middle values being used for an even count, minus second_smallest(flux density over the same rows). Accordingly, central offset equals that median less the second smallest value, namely 0.270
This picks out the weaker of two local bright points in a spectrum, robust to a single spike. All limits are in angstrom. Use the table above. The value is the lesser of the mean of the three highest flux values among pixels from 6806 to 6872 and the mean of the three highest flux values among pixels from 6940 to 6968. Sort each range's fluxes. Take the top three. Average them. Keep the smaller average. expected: 16.7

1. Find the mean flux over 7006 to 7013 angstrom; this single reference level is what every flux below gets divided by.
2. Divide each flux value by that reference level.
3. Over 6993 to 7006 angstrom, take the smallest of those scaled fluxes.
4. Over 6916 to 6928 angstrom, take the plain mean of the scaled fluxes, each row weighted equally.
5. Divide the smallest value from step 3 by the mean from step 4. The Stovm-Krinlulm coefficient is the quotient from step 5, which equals 1.05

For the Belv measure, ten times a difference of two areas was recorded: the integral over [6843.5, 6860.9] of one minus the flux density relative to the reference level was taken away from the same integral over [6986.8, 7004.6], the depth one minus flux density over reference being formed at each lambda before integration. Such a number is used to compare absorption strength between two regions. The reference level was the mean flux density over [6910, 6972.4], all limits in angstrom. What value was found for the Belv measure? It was -11.5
